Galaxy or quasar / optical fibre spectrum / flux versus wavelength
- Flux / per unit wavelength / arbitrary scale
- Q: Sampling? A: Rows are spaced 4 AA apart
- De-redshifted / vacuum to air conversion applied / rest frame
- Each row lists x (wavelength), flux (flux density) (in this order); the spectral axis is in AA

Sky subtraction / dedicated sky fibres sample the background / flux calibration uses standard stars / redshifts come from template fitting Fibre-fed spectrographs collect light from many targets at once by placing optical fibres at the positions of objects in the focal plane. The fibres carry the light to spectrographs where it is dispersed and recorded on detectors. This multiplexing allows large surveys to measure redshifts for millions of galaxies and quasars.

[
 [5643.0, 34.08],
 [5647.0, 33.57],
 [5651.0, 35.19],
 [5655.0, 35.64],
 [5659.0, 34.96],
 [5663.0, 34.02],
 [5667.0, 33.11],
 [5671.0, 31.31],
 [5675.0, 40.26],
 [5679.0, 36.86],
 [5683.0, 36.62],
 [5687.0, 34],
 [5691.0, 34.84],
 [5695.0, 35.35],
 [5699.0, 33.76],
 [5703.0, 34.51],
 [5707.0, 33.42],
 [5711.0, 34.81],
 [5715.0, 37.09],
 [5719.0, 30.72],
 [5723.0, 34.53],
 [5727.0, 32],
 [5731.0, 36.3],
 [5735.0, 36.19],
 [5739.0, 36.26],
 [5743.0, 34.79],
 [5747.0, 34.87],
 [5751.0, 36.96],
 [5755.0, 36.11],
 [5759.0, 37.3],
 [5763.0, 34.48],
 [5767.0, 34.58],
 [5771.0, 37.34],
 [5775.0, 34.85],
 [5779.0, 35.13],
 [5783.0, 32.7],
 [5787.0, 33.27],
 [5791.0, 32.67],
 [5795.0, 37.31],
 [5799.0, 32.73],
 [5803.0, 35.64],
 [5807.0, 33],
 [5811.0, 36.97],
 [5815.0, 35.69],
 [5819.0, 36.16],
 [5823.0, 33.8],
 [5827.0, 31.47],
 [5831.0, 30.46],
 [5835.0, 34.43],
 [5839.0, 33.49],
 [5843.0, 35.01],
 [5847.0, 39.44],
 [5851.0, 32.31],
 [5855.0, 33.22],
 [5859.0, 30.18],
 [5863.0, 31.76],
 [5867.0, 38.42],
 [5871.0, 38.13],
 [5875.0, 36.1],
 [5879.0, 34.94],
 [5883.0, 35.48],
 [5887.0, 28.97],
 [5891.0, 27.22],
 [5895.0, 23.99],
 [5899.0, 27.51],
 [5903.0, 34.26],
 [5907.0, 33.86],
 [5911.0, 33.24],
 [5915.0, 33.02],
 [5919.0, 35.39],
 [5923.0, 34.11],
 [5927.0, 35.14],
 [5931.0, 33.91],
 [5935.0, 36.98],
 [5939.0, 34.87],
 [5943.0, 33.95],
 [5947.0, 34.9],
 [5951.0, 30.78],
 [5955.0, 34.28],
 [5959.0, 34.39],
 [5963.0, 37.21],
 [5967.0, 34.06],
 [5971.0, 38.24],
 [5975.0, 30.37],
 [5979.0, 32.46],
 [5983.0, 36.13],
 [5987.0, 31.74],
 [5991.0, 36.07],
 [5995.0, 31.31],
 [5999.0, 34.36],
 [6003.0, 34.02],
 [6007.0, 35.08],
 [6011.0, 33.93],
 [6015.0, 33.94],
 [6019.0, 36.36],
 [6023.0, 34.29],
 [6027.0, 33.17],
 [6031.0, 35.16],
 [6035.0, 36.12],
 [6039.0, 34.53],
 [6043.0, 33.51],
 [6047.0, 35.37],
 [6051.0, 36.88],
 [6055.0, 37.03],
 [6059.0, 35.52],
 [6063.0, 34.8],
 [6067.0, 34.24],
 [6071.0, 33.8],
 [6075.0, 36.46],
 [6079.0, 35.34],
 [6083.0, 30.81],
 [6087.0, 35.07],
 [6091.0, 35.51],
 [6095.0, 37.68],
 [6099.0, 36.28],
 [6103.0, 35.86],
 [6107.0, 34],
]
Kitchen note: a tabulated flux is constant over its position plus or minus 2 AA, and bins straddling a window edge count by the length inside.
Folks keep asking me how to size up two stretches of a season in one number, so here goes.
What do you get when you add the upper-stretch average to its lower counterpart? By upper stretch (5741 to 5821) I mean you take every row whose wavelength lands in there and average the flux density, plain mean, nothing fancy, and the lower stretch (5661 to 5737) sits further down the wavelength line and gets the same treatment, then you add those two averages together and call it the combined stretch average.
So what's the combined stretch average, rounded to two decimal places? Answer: 69.85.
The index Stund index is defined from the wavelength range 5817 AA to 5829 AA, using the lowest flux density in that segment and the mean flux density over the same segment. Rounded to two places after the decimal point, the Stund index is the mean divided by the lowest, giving 1.07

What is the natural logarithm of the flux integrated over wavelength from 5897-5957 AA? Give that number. 7.61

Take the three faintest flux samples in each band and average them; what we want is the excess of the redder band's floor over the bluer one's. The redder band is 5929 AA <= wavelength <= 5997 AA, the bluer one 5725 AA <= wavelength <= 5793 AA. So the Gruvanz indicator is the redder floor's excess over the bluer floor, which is -1.6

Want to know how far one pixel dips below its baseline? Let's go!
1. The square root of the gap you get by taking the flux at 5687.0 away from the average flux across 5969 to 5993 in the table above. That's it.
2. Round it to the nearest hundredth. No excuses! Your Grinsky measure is 0.41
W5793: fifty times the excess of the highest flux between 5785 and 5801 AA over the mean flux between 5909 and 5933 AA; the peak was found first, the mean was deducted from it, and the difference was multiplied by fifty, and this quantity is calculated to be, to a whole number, 159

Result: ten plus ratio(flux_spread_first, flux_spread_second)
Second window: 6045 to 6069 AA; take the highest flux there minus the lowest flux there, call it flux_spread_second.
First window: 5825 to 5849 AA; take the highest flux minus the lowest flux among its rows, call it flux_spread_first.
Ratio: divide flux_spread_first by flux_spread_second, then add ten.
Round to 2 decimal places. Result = 13.22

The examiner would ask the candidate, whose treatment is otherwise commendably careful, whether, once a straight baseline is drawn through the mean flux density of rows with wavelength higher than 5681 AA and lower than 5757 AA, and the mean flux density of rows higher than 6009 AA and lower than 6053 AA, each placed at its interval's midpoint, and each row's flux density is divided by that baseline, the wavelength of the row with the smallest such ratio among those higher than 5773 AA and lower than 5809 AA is 5791.0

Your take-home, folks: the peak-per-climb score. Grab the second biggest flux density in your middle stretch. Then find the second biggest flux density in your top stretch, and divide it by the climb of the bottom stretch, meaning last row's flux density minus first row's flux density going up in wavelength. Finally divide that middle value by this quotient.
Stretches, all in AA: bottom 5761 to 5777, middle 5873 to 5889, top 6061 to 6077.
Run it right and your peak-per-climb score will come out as 0.4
